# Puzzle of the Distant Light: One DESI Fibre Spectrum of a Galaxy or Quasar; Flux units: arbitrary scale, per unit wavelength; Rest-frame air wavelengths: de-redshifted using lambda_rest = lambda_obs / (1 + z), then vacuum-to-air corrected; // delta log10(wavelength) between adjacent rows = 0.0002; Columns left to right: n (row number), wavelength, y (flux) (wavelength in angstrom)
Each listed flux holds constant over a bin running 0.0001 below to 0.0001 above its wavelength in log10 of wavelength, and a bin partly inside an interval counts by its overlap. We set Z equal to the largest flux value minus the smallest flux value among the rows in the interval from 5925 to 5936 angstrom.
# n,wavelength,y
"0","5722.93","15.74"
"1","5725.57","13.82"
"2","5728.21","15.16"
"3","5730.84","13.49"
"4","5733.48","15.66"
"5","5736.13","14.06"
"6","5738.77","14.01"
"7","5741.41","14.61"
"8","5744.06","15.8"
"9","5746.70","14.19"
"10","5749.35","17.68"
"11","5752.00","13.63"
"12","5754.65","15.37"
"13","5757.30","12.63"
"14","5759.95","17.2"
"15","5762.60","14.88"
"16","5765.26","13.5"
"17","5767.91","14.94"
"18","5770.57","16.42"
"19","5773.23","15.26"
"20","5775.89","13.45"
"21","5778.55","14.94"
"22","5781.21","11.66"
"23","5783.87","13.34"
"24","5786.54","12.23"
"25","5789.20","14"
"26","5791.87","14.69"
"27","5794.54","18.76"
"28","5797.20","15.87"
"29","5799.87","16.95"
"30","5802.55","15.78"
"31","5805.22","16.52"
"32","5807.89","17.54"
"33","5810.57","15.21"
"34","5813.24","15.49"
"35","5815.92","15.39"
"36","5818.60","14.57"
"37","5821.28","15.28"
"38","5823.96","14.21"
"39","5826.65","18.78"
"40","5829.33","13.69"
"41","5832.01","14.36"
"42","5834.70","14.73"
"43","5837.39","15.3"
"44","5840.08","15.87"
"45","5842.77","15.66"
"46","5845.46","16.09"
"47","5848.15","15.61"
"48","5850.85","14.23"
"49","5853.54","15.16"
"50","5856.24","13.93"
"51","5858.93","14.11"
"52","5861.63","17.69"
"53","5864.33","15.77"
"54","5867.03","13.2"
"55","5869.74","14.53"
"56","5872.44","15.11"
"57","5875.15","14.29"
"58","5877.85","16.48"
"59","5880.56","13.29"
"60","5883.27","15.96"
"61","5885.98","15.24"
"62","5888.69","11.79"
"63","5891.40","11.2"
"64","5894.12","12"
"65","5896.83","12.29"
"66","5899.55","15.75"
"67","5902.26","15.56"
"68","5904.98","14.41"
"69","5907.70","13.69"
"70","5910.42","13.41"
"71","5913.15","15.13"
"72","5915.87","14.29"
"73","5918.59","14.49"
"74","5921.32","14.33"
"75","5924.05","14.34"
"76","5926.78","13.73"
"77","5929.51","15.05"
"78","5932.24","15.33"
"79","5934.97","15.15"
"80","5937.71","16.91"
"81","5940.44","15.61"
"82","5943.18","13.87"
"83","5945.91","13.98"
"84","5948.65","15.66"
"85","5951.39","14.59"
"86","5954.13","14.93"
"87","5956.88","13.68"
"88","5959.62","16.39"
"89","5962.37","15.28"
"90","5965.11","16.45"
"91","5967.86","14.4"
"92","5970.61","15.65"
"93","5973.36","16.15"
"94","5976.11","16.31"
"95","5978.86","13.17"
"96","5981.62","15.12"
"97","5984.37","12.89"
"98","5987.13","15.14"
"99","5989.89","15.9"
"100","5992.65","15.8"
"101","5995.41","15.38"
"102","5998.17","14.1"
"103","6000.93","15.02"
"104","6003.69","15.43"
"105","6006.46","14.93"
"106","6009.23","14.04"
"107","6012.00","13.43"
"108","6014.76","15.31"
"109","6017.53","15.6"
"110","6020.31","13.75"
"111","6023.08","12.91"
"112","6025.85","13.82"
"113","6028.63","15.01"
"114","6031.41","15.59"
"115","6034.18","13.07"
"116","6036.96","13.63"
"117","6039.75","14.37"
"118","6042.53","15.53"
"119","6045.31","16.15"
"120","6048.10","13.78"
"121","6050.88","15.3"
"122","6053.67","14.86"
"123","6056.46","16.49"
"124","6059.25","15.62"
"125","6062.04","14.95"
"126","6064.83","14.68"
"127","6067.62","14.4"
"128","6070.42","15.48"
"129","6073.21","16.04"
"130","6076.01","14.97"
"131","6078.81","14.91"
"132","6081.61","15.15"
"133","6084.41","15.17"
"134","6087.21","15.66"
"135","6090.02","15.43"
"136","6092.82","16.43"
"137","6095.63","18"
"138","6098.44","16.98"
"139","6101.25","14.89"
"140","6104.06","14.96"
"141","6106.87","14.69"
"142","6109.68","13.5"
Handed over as 2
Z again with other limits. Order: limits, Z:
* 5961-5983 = 3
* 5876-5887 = 3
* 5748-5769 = 5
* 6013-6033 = 3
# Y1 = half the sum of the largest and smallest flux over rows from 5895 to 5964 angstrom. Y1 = 14.6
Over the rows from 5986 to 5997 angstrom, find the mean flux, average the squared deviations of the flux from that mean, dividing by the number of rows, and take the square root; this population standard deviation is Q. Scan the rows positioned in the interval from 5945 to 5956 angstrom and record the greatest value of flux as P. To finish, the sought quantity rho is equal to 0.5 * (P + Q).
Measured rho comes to 8.0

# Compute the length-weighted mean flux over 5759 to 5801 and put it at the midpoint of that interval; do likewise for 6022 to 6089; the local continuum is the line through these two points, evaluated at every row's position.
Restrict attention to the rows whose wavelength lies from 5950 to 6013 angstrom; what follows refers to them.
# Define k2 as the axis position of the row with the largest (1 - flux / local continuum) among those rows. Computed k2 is 5984.37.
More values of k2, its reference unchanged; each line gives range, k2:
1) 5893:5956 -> 5894.12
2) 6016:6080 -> 6023.08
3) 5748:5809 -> 5781.21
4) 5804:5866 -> 5829.33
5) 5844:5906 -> 5891.40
